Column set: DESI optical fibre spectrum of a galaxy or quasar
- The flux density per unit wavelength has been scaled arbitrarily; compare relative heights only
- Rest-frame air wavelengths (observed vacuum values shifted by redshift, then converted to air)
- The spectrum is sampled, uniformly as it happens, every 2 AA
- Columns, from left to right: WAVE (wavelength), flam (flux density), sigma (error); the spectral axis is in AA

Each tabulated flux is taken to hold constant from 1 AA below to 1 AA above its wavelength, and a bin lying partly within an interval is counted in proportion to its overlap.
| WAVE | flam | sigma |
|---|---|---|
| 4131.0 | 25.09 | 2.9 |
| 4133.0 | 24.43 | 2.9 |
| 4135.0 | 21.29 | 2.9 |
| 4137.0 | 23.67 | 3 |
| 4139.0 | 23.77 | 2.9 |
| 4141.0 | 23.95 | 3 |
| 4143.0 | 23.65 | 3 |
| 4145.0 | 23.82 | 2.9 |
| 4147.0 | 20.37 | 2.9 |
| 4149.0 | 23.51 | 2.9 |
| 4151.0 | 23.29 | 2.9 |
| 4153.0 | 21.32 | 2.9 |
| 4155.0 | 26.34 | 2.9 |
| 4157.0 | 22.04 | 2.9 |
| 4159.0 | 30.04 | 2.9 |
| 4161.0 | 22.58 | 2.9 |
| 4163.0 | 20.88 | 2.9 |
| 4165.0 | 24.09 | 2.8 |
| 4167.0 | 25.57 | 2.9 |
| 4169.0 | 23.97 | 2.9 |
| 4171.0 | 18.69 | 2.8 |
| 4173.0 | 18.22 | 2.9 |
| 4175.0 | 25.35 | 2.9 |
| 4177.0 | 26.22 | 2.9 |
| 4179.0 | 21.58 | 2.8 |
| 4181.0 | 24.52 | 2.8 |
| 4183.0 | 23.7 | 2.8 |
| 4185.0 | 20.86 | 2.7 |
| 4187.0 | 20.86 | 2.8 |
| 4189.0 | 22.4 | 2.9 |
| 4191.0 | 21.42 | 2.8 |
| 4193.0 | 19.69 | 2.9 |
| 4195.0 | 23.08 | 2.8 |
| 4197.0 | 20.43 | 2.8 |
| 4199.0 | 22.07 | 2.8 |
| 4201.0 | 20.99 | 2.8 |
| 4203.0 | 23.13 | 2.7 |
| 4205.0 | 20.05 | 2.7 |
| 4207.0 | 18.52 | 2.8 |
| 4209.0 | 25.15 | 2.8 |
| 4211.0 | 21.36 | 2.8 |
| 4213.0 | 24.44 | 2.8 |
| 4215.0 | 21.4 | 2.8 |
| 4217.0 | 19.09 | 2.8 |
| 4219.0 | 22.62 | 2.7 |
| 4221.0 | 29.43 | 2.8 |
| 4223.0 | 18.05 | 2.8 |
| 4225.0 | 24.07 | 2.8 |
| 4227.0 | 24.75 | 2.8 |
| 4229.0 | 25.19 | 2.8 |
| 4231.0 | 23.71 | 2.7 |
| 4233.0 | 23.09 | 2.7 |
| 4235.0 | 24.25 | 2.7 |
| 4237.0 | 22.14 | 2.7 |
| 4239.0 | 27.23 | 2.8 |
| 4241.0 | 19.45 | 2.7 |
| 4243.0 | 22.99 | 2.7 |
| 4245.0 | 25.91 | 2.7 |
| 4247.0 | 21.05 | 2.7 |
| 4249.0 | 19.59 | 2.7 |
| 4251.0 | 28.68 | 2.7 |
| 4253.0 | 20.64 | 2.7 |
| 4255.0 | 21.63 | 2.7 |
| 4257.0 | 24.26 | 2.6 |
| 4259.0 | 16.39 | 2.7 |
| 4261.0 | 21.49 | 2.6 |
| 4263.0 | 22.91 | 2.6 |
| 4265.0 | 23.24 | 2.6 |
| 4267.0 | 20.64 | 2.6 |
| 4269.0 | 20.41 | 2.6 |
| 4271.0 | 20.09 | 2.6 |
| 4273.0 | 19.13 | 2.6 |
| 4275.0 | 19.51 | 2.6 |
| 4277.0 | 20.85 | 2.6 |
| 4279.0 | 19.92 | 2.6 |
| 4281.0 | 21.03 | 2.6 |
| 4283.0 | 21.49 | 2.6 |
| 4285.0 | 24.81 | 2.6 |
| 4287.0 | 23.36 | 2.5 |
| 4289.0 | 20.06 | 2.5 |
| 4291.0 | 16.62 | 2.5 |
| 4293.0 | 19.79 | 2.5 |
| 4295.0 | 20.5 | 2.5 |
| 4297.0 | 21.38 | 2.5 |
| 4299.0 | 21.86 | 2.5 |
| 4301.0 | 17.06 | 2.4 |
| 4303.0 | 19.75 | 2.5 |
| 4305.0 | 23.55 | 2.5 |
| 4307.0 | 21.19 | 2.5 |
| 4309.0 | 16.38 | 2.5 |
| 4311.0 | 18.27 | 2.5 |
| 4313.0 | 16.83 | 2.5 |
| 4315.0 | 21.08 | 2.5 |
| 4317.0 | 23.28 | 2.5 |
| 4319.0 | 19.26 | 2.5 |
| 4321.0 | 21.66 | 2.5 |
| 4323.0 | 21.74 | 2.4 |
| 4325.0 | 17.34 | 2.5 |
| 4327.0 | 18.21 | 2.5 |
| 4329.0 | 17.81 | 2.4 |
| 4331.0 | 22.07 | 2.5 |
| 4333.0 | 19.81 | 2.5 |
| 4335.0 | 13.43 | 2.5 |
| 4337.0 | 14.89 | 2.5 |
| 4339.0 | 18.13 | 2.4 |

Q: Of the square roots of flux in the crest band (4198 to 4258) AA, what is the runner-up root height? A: 5.4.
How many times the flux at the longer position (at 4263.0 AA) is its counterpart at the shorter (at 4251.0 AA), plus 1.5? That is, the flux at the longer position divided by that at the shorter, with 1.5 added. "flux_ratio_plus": 2.30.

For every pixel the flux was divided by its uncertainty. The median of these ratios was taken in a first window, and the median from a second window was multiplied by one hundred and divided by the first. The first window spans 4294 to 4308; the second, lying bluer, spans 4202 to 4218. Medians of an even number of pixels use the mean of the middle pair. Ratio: 90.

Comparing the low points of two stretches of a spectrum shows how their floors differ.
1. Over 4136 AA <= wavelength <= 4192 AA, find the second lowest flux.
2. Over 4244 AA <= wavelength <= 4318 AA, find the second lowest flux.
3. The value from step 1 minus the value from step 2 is 2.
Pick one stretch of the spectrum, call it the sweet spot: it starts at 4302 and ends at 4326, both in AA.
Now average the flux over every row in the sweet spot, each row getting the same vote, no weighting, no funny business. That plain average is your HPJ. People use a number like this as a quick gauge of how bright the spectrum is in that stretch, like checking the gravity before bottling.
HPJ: 20.0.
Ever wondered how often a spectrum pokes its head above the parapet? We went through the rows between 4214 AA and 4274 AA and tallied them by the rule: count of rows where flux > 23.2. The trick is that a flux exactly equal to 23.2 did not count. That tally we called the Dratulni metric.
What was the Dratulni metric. 11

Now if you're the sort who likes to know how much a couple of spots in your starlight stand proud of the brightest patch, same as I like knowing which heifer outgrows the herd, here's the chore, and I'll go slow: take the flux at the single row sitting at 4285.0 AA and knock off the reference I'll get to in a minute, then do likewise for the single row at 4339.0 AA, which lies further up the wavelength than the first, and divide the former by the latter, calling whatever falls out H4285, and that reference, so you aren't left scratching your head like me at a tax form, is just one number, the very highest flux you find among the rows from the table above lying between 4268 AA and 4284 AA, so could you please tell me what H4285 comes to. -1.0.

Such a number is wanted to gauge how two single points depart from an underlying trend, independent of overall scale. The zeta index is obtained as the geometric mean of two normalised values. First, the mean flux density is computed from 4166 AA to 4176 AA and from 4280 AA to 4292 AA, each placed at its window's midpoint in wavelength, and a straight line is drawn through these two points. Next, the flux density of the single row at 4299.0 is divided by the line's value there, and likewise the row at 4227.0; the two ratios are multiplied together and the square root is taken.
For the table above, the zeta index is 1.08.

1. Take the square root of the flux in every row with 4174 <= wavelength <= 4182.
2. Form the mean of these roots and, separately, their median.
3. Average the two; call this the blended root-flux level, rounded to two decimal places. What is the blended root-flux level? 4.97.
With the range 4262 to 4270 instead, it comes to 4.67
